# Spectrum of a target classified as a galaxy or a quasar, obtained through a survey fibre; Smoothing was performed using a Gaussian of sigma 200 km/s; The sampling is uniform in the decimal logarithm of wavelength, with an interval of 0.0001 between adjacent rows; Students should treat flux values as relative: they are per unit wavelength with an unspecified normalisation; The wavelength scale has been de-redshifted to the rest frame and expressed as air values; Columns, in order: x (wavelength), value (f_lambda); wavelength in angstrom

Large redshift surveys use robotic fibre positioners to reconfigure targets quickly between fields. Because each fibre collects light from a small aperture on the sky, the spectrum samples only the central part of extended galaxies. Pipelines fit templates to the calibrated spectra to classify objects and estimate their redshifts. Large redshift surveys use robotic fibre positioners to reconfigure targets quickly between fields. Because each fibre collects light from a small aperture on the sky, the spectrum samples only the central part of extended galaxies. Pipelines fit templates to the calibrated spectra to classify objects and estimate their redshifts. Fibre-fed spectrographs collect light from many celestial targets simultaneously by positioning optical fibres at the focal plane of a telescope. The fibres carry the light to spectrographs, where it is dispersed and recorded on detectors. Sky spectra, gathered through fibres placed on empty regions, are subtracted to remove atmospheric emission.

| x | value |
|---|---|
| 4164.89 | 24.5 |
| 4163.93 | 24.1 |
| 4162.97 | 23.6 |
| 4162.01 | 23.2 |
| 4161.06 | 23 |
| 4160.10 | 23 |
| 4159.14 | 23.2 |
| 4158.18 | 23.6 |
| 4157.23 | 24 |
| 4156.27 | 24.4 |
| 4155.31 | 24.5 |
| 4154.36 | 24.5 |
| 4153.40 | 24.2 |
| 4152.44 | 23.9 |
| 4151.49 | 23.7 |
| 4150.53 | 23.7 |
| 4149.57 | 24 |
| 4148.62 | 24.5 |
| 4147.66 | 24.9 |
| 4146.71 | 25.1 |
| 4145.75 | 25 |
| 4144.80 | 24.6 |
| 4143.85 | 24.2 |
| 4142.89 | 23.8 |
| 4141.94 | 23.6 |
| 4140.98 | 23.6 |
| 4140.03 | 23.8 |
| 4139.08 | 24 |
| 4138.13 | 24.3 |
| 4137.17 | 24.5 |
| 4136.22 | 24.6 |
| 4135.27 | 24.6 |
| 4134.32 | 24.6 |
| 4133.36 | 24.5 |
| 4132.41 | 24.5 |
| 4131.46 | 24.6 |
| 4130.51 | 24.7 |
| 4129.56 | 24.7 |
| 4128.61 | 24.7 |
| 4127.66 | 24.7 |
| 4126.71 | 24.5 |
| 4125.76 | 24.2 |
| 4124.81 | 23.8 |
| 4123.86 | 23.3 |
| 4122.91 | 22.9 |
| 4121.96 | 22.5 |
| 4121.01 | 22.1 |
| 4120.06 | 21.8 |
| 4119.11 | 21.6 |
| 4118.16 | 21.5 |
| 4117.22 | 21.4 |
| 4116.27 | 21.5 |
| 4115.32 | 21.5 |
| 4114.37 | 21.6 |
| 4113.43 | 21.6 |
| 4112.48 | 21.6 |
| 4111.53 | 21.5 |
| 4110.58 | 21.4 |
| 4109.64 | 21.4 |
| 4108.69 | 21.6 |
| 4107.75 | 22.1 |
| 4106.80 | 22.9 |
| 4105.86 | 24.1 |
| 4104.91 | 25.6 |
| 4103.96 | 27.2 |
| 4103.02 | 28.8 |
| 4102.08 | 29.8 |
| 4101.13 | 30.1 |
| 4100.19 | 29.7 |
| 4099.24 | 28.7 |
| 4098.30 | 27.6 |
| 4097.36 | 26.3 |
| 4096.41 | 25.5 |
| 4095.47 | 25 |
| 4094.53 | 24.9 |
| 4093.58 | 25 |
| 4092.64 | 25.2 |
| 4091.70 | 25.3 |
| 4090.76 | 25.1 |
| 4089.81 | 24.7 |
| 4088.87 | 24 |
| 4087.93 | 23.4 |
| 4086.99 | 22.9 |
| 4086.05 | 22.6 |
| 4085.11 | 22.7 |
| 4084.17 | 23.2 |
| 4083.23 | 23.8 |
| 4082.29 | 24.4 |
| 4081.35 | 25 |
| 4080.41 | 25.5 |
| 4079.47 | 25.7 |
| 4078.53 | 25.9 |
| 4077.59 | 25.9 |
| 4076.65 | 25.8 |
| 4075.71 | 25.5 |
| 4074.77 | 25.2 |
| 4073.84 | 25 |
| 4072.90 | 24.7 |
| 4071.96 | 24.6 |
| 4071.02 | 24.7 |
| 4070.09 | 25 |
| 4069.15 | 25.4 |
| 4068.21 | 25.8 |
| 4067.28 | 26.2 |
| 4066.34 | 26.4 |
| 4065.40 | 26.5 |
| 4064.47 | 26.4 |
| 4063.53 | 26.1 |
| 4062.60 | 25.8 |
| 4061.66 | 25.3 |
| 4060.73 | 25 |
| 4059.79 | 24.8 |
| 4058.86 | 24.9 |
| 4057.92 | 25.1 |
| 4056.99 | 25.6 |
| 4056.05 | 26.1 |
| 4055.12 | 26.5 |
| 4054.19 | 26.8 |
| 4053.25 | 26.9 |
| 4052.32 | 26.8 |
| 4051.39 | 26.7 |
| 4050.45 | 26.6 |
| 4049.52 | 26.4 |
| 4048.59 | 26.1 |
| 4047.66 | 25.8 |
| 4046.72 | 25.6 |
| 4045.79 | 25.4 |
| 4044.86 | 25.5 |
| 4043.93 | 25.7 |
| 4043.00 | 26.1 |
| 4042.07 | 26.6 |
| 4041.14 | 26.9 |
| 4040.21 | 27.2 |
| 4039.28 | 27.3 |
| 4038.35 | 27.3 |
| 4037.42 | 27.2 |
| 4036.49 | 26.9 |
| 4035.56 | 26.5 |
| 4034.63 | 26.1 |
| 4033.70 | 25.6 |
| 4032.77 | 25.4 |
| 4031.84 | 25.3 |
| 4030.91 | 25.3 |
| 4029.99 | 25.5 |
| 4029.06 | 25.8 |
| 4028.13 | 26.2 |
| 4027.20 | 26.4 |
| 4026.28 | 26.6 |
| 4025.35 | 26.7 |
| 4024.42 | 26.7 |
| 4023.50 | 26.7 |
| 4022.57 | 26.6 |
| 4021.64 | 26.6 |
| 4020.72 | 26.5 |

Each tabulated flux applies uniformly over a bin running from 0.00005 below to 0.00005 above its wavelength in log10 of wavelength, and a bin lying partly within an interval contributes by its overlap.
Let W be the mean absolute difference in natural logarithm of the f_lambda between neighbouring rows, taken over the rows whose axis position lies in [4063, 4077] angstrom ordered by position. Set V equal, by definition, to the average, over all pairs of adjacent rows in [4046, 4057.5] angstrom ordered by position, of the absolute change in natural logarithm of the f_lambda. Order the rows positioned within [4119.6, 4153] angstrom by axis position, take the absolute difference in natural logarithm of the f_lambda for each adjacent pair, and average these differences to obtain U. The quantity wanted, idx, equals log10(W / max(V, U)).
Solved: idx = 0.0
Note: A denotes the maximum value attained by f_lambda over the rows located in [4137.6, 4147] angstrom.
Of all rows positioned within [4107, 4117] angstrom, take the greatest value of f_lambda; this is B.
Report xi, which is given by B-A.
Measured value -3.0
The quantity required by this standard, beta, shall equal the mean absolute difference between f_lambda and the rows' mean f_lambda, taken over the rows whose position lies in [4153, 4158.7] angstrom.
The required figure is 0.27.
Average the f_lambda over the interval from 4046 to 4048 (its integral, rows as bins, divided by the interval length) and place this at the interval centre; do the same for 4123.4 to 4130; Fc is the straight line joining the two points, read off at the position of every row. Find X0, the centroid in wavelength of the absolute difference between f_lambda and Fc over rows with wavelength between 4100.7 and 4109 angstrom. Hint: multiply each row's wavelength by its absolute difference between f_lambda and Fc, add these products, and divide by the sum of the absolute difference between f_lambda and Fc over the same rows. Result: 4104.0 angstrom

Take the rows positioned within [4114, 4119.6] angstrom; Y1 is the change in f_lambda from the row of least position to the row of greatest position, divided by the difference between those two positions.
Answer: 0.0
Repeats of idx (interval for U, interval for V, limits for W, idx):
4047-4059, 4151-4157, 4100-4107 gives 0.6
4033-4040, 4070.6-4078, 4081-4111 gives 0.4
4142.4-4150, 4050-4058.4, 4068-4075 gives -0.1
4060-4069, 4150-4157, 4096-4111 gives 0.5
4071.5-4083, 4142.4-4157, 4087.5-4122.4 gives 0.3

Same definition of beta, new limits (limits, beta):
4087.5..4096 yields 0.47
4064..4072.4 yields 0.66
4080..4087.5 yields 0.91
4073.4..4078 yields 0.30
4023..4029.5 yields 0.27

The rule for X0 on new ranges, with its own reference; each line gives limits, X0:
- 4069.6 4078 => 4074.4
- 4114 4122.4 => 4117.9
